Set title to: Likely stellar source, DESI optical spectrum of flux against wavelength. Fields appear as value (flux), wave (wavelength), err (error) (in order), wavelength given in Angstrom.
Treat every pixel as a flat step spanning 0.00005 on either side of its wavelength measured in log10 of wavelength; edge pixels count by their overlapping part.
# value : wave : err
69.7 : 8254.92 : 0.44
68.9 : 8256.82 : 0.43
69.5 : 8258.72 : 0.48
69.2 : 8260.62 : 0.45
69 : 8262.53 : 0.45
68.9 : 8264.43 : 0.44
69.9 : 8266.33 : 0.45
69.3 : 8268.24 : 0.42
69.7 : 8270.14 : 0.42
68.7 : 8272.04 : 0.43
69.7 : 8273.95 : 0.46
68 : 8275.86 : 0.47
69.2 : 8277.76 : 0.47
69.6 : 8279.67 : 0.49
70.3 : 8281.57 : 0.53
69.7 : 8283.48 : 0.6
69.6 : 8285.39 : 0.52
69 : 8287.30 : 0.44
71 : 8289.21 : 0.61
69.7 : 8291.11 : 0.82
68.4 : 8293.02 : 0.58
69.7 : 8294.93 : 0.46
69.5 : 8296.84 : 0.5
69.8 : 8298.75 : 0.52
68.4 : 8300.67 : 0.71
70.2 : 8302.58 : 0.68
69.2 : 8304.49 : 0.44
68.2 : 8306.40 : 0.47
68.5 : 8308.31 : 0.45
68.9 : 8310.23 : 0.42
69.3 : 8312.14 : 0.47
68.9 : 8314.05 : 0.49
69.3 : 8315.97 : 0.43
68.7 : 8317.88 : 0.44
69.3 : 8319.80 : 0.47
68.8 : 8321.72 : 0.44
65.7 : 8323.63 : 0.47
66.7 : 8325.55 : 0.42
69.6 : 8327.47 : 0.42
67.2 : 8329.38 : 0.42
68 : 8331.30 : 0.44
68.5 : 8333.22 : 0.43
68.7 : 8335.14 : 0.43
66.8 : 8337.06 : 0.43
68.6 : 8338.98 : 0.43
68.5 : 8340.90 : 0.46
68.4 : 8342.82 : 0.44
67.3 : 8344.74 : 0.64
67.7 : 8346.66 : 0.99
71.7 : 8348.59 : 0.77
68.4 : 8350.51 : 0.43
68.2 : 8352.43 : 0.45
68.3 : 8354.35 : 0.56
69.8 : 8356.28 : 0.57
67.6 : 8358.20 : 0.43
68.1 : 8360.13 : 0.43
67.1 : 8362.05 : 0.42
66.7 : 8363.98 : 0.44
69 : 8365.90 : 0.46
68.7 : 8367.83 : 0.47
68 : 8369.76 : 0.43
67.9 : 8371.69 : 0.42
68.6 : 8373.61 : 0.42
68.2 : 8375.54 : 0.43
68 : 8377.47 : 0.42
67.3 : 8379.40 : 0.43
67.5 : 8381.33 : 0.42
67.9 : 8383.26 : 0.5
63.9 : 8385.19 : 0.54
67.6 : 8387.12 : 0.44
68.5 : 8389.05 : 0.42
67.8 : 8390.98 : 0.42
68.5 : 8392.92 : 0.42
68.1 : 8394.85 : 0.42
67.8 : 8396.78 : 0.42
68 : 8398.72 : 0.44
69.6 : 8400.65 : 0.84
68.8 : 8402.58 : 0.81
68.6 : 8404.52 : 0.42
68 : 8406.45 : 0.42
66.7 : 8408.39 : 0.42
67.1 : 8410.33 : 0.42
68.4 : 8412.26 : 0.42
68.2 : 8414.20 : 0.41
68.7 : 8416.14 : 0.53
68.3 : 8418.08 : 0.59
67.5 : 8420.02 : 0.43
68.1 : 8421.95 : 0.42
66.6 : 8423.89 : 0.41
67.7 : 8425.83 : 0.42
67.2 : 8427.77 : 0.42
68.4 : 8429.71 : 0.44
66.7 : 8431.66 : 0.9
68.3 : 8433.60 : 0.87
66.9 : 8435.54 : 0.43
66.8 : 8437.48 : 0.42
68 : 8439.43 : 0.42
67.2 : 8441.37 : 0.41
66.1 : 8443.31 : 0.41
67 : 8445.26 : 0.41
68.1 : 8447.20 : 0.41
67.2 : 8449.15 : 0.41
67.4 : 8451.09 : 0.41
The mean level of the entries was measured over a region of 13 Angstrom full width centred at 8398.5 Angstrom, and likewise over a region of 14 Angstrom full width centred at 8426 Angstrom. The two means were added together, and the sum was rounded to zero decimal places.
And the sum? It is 136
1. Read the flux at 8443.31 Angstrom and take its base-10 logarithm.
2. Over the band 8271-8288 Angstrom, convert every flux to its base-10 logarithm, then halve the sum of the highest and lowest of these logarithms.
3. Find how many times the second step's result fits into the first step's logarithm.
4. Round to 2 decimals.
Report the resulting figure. 0.99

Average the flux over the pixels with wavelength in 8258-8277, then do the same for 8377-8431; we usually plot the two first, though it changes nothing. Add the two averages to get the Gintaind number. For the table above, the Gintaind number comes 137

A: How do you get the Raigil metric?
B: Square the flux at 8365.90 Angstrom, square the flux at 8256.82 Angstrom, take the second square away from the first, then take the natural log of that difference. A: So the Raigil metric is 2.6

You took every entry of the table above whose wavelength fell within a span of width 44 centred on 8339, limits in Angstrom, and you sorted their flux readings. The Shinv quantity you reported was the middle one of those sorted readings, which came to 68.4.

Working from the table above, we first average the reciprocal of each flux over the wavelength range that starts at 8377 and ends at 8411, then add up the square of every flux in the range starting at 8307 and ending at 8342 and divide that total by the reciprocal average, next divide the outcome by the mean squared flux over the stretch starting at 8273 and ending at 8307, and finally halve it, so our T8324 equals 591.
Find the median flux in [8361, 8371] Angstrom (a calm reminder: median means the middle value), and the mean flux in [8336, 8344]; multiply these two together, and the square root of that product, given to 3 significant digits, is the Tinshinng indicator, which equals 68.0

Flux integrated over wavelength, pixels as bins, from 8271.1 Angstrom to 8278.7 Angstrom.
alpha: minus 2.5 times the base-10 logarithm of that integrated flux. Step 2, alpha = -6.80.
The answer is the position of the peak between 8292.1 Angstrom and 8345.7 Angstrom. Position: 8302.58 Angstrom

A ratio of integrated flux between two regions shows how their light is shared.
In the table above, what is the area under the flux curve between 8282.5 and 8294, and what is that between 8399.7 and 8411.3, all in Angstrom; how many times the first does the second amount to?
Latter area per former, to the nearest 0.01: 0.99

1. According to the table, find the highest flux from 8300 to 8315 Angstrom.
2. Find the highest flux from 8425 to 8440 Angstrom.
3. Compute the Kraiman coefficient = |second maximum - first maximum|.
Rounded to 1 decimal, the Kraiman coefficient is 1.8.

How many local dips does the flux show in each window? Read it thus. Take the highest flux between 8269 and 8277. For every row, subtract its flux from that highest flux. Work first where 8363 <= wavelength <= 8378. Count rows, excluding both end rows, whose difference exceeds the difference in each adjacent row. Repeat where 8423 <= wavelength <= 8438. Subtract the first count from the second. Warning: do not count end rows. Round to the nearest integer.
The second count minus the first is 1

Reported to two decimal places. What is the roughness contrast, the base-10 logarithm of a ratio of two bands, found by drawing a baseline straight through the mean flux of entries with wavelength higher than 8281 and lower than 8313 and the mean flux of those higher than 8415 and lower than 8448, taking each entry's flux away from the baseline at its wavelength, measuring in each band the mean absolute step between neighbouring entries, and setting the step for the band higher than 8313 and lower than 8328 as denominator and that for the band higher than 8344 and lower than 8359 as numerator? 0.11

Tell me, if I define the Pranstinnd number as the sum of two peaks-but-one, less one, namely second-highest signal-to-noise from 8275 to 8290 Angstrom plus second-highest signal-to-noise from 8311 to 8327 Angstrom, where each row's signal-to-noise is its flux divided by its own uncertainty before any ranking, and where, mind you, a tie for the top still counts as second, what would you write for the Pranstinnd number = 305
